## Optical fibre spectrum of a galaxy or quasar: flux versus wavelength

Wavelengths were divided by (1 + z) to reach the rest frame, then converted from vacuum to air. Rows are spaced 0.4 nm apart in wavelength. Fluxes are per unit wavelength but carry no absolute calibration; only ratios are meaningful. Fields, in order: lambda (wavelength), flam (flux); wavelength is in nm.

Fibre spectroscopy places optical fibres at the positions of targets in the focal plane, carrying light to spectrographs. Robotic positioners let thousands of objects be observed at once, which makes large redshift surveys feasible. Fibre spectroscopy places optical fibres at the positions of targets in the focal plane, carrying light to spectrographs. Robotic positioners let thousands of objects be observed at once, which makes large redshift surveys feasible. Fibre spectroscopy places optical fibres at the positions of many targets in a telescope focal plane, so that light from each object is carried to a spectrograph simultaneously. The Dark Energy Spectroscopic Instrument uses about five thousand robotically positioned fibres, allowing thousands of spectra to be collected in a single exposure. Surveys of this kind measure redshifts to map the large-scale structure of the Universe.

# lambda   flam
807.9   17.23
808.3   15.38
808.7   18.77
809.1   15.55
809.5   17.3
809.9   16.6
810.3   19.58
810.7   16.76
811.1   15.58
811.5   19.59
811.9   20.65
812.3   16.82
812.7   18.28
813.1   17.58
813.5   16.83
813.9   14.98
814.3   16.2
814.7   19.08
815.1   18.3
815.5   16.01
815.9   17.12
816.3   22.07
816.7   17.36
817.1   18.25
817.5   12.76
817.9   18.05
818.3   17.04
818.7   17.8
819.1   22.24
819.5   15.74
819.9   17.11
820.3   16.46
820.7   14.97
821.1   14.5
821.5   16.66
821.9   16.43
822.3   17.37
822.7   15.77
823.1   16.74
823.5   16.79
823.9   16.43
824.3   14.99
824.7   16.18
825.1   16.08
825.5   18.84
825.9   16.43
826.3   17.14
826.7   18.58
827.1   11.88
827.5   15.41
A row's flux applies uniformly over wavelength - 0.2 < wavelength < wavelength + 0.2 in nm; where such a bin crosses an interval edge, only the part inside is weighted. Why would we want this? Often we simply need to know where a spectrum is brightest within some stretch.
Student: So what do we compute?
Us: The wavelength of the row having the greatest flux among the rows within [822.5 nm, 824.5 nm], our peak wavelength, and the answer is 823.5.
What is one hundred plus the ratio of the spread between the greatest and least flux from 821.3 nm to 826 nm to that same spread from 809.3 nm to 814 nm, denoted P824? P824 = 100.7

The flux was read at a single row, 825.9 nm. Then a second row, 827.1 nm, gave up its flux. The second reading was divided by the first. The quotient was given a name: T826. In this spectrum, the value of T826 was 0.72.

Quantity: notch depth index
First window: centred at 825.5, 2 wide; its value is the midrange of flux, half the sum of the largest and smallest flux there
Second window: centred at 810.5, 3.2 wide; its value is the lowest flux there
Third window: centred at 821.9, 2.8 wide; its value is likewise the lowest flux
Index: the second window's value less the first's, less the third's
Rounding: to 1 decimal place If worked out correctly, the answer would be -16.4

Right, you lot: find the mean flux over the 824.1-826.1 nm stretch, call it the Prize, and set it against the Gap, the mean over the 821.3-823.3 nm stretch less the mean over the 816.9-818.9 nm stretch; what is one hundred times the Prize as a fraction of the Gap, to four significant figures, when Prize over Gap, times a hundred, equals -8873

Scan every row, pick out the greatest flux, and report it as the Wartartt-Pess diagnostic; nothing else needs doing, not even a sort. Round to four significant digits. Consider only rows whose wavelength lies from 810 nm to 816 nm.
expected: 20.65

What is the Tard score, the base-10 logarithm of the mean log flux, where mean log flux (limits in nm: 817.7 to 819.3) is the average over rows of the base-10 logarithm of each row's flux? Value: 0.104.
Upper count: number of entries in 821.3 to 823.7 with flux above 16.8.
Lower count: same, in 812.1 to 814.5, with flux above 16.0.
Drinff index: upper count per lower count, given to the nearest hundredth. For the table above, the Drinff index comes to 0.20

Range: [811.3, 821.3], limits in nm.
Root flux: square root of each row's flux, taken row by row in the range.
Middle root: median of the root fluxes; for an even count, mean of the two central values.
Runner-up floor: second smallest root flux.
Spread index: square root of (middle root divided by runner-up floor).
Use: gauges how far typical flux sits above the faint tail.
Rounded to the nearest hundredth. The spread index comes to 1.04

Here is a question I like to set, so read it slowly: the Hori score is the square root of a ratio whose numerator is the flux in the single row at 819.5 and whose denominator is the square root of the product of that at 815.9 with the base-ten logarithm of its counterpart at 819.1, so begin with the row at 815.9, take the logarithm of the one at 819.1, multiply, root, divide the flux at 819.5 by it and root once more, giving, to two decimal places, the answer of 1.81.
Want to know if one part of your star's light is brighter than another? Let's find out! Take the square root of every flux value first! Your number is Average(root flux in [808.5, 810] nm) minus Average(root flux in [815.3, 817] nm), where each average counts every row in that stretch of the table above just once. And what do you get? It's -0.12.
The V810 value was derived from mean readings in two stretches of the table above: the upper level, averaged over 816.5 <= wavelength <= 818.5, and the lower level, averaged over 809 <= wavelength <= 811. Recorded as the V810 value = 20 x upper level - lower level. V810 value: 317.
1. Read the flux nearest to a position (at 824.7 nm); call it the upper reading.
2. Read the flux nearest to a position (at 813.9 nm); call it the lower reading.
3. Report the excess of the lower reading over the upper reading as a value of -1.2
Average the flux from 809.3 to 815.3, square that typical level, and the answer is 310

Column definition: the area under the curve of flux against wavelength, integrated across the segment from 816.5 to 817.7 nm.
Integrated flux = 19.3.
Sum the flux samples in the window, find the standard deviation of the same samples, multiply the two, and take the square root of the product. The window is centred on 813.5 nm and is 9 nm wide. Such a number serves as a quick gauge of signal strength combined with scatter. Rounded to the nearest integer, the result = 28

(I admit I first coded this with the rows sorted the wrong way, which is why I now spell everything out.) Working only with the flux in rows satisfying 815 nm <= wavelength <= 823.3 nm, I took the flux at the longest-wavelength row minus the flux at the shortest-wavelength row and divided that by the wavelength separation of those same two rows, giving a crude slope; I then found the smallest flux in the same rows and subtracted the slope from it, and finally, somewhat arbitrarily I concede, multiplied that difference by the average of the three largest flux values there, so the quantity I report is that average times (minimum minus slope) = 270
